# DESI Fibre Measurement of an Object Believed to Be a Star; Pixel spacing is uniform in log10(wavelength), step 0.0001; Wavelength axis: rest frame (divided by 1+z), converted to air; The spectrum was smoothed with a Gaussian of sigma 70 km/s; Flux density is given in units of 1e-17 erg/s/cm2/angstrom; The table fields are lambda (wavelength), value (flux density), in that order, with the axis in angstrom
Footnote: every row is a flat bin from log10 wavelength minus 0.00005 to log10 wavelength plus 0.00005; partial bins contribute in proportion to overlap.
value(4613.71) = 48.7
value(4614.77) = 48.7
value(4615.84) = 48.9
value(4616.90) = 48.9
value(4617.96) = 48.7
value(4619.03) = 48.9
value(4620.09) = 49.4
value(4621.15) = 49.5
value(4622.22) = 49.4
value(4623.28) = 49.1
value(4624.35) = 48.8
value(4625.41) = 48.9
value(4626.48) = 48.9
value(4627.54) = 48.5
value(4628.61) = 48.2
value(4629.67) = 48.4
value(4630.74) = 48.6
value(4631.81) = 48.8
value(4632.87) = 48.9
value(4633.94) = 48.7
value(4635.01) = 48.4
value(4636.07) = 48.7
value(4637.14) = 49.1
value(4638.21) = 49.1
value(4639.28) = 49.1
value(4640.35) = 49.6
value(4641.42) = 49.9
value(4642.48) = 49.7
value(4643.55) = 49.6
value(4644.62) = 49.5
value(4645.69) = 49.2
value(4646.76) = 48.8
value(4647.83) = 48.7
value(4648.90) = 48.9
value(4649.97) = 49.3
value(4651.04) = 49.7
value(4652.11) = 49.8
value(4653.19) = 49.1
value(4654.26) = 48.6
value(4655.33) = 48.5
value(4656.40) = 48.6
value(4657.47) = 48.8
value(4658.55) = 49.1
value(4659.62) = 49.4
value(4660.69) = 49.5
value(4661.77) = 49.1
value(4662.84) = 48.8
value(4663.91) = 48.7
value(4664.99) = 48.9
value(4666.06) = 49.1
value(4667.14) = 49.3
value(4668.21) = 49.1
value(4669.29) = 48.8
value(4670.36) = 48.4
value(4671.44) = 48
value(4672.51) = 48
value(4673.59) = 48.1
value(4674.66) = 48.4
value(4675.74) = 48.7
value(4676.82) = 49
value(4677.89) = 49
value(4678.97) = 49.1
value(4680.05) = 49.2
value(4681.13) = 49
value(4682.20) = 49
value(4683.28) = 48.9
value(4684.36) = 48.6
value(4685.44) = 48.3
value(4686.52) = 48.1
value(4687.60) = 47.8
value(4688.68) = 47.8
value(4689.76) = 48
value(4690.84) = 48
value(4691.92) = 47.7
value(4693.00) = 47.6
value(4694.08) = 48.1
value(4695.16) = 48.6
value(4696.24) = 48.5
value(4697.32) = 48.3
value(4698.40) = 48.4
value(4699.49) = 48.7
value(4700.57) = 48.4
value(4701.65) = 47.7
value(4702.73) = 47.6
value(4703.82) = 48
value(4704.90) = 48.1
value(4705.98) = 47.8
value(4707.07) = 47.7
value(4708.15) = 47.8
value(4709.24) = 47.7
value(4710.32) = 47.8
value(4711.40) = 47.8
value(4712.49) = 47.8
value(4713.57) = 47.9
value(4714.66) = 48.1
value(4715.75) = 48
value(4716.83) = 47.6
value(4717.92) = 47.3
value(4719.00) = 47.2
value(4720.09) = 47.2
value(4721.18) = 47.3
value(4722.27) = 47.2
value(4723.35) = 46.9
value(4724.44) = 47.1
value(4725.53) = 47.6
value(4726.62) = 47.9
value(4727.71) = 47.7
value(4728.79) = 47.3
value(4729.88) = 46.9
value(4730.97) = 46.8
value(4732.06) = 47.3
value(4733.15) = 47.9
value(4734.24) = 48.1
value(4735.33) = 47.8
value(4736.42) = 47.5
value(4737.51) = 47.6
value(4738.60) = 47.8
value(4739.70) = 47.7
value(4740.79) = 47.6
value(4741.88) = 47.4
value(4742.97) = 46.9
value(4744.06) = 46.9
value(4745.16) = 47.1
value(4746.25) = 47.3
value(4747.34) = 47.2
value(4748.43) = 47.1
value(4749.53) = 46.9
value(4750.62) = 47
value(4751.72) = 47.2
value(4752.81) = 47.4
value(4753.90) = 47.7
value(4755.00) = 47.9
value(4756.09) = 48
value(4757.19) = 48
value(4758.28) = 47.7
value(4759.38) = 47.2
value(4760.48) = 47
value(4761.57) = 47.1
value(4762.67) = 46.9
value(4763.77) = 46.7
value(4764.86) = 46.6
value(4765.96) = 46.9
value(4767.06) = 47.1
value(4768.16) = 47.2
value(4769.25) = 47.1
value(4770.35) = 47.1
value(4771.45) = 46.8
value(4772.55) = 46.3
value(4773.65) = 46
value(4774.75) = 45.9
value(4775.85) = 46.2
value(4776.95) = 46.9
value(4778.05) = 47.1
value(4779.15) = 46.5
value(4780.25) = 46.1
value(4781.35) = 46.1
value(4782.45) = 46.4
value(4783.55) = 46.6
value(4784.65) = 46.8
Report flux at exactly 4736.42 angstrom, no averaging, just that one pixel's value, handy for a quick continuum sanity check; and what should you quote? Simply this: 47.5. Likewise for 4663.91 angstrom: 48.7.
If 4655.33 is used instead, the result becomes 48.5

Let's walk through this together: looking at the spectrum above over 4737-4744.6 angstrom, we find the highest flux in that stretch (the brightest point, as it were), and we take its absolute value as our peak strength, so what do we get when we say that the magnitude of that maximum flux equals 47.8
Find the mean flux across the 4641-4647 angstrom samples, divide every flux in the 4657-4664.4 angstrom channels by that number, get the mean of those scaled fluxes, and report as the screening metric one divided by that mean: 1.01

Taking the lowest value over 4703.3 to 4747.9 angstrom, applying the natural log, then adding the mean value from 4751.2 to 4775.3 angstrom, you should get 50.9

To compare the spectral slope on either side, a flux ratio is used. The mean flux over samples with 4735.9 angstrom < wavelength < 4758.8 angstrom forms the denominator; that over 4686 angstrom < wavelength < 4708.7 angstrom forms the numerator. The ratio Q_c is 1.01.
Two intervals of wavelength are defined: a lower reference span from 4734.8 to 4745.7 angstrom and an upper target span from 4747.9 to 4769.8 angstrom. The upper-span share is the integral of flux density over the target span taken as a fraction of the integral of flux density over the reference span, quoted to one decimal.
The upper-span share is 2.0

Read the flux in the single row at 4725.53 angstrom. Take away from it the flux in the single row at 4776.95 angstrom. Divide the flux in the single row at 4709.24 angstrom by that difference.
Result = 68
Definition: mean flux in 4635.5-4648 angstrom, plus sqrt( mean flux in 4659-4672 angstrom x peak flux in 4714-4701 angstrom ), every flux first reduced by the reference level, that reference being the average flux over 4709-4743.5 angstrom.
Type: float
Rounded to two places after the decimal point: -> 2.63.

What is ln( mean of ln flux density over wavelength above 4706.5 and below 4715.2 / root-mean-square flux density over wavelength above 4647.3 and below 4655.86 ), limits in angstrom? -2.54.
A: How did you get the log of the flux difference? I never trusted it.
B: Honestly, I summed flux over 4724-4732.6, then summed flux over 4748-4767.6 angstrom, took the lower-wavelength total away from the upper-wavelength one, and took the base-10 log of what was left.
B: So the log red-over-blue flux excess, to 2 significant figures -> 2.7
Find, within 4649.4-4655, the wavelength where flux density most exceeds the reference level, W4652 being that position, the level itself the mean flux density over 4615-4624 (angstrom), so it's 4652.11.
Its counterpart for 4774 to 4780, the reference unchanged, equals 4778.05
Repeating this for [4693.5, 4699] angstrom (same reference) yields 4695.16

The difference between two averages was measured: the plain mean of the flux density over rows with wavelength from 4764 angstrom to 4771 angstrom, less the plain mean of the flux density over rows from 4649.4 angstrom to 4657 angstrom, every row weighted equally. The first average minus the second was -2.1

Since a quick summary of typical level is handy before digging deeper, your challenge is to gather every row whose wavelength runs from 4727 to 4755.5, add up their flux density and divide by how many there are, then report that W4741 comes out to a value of 47.4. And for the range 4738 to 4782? 47.0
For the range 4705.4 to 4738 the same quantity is 47.6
